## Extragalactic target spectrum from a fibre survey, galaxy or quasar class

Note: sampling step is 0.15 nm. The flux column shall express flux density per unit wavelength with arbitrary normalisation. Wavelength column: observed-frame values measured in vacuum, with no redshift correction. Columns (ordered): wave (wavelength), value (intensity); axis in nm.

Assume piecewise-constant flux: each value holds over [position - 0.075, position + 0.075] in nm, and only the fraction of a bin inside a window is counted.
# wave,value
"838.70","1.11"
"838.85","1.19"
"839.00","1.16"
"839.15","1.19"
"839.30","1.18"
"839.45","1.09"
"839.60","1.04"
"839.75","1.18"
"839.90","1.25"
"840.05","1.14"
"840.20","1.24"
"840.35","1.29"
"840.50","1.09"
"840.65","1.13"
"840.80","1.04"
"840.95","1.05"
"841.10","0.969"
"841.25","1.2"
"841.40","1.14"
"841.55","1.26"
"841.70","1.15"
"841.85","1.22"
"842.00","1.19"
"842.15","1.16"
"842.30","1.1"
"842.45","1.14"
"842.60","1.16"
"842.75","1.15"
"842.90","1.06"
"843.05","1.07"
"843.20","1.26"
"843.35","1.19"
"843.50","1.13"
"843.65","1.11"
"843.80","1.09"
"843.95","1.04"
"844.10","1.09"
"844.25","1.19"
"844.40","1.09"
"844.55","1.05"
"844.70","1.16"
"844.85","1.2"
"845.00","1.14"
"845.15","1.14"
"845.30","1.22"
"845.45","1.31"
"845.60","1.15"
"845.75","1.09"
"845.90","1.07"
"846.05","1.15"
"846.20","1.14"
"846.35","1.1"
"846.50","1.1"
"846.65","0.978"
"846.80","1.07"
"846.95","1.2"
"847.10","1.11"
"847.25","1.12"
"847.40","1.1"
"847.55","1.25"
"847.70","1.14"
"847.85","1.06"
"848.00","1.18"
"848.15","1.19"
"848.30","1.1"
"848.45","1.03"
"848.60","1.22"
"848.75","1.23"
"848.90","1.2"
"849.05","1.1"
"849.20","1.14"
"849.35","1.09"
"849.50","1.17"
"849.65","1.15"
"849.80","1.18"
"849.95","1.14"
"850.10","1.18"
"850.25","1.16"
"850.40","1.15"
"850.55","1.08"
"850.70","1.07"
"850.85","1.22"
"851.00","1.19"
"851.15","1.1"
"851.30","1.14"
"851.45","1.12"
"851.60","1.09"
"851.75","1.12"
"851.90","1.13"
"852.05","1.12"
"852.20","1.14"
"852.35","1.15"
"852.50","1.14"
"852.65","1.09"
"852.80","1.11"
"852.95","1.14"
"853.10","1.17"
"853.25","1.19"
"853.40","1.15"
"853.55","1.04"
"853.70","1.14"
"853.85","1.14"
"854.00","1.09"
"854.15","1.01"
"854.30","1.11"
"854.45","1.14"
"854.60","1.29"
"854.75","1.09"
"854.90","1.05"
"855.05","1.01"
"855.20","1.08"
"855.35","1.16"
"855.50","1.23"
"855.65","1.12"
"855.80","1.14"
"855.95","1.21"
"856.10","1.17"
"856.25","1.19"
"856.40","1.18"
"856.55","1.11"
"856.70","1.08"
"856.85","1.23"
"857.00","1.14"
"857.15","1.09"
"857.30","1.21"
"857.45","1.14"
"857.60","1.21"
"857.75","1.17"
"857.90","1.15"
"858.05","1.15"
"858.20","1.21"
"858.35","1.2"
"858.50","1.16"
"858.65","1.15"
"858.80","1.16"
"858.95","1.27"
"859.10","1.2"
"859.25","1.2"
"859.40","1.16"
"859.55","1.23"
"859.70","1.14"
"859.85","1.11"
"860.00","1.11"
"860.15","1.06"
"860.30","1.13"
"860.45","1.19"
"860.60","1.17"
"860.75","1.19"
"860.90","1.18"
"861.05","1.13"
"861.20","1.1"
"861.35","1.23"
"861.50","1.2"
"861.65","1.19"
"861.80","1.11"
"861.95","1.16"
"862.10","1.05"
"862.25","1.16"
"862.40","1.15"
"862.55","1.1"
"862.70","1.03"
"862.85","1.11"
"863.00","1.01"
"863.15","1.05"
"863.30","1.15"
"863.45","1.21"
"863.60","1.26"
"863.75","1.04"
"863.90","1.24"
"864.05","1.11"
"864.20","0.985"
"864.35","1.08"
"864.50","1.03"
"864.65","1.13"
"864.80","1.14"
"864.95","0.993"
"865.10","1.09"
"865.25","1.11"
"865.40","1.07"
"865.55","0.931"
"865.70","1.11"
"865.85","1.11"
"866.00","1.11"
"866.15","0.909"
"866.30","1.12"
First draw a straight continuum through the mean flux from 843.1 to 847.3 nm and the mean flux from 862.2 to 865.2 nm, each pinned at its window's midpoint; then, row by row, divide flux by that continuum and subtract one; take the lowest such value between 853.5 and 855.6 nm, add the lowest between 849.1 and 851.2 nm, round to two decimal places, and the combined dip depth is -0.14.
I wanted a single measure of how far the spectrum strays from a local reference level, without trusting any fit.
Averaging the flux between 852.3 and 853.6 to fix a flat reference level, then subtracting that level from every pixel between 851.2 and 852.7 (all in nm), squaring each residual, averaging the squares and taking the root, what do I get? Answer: 0.021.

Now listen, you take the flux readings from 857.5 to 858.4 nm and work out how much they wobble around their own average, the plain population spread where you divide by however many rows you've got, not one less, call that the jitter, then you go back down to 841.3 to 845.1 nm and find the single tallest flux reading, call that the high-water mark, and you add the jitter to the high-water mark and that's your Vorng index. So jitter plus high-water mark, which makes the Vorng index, 1.29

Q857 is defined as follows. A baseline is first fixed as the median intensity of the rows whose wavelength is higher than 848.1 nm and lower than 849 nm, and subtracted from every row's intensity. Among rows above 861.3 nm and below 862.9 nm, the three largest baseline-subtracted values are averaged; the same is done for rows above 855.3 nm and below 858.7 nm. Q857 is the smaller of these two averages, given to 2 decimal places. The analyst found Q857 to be 0.01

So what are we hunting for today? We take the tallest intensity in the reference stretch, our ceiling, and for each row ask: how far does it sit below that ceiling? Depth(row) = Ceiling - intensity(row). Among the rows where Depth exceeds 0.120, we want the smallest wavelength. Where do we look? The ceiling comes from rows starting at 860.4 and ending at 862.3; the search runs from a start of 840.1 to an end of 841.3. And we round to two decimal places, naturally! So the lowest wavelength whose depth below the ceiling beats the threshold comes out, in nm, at 840.50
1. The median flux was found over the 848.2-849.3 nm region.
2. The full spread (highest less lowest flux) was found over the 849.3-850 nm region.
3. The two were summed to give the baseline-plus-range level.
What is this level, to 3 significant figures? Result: 1.23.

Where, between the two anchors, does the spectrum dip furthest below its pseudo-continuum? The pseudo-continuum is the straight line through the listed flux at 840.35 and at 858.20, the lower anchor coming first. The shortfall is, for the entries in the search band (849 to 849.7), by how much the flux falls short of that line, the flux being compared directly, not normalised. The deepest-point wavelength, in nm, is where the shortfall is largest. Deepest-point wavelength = 849.35 nm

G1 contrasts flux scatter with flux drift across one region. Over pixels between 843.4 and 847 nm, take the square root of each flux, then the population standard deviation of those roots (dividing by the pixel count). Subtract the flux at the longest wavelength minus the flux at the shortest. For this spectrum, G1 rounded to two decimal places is -0.04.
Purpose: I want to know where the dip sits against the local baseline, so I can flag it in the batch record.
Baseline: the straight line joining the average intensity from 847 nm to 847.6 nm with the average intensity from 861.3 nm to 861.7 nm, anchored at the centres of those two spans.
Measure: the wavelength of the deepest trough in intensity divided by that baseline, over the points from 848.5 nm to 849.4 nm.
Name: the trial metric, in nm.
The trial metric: 849.35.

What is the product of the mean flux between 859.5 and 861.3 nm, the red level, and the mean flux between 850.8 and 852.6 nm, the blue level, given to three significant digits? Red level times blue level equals 1.30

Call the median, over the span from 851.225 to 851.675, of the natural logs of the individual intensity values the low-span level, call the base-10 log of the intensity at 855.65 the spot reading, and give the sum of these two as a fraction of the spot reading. 3.3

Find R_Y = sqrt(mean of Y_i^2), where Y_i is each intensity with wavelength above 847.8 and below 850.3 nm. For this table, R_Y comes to 1.150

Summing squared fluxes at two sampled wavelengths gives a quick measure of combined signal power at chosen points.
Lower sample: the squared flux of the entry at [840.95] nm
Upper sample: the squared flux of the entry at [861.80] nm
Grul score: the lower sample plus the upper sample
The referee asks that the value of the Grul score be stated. 2.3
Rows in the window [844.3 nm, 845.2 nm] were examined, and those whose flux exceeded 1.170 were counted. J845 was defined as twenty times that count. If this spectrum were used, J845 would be 20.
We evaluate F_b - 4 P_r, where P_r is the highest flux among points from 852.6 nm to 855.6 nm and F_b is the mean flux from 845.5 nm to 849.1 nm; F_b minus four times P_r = -4.03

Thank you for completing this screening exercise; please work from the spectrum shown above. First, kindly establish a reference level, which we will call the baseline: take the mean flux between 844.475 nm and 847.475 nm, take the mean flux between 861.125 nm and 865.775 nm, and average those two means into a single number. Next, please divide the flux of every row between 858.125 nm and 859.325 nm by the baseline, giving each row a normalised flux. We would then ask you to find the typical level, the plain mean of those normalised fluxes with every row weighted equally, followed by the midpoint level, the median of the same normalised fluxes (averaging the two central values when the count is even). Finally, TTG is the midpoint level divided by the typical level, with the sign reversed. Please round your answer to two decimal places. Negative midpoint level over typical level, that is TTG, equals -1.01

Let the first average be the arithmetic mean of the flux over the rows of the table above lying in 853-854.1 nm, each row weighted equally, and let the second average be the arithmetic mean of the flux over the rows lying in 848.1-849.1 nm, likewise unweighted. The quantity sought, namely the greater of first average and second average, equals 1.15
